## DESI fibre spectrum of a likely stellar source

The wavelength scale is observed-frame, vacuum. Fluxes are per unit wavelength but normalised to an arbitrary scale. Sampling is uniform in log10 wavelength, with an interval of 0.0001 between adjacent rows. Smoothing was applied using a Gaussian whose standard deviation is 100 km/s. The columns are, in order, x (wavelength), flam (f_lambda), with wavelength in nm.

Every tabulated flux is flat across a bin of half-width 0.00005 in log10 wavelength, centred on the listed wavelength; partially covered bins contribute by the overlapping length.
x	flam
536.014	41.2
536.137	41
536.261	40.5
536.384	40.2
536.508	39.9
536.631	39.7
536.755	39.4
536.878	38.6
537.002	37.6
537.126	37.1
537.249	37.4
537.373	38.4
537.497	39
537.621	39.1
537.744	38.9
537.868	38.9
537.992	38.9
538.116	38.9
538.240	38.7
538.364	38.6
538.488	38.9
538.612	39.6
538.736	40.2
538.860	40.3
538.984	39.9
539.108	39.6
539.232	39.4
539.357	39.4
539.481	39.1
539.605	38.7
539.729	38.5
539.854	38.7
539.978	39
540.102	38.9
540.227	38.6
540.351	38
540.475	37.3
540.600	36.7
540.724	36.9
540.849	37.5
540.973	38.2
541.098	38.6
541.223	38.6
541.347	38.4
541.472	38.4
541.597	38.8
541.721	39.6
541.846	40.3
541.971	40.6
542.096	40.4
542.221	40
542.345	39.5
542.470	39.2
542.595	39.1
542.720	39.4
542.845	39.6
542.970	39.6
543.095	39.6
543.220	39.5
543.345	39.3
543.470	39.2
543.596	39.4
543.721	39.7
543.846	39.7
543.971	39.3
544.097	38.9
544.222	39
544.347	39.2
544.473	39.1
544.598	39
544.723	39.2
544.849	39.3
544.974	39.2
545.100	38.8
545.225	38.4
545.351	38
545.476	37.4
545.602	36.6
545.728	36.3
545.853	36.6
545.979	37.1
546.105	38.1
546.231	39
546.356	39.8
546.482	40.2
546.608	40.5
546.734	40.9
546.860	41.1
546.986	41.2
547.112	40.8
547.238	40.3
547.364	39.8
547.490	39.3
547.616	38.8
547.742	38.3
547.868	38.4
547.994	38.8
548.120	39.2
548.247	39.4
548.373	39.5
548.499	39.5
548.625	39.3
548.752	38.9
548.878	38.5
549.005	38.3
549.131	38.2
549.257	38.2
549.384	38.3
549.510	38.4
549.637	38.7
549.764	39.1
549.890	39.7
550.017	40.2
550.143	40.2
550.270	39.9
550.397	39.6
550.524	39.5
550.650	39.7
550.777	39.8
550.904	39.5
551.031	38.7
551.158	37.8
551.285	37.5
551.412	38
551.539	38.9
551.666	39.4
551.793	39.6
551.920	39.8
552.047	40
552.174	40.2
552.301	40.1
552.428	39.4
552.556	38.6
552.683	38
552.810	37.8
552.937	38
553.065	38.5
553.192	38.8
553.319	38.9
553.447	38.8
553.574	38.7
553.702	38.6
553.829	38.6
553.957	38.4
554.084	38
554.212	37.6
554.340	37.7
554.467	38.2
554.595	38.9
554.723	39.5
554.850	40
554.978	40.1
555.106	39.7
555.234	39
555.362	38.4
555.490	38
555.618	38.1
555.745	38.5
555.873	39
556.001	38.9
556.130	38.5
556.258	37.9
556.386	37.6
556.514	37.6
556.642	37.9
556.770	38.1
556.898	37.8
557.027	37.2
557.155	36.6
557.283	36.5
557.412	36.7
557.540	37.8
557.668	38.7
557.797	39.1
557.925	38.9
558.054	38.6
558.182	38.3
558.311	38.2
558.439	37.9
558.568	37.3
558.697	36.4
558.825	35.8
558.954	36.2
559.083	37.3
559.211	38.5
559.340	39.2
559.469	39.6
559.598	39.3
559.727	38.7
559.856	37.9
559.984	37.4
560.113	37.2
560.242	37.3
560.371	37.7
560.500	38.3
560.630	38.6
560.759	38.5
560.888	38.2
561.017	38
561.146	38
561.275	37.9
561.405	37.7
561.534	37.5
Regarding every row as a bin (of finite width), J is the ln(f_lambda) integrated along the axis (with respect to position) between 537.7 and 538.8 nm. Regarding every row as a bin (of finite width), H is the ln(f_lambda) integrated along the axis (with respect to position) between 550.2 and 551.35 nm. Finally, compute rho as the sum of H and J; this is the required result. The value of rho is 8.2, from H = 4.21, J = 4.03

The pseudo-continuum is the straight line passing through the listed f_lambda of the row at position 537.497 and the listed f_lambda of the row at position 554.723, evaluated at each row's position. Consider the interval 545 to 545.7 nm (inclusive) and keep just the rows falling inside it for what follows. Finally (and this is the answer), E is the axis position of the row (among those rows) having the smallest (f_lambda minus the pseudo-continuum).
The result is 545.602 nm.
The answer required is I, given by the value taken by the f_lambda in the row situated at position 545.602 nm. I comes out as 36.6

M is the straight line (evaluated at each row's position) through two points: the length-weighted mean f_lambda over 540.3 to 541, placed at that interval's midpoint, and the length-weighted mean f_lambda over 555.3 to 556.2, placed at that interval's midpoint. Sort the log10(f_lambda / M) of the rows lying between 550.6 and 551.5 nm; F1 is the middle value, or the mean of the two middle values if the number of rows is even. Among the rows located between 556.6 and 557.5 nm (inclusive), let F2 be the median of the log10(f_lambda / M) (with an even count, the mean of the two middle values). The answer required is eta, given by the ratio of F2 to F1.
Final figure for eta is -2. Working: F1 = 0.006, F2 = -0.016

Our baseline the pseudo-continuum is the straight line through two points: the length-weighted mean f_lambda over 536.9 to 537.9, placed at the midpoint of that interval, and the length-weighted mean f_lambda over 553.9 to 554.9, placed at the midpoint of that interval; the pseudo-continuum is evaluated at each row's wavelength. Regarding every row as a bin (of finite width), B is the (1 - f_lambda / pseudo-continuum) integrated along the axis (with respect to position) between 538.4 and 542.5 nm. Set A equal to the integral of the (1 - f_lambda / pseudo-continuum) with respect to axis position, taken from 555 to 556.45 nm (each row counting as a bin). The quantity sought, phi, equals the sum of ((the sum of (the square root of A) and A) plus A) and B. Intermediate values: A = 0.000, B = -0.067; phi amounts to -0.05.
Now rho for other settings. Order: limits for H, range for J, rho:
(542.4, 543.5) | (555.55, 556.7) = 8.2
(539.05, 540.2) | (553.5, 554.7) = 8.6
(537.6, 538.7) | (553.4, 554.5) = 8.0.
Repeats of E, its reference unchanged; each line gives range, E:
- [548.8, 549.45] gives 549.257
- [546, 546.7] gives 546.105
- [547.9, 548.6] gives 547.994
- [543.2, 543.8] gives 543.470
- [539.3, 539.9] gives 539.729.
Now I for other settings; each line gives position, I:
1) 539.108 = 39.6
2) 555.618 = 38.1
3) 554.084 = 38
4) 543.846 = 39.7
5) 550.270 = 39.9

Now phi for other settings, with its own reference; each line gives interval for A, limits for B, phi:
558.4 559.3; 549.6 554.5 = 0.20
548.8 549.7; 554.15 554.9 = 0.05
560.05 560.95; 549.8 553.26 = 0.10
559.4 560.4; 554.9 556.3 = 0.13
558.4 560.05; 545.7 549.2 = 0.19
